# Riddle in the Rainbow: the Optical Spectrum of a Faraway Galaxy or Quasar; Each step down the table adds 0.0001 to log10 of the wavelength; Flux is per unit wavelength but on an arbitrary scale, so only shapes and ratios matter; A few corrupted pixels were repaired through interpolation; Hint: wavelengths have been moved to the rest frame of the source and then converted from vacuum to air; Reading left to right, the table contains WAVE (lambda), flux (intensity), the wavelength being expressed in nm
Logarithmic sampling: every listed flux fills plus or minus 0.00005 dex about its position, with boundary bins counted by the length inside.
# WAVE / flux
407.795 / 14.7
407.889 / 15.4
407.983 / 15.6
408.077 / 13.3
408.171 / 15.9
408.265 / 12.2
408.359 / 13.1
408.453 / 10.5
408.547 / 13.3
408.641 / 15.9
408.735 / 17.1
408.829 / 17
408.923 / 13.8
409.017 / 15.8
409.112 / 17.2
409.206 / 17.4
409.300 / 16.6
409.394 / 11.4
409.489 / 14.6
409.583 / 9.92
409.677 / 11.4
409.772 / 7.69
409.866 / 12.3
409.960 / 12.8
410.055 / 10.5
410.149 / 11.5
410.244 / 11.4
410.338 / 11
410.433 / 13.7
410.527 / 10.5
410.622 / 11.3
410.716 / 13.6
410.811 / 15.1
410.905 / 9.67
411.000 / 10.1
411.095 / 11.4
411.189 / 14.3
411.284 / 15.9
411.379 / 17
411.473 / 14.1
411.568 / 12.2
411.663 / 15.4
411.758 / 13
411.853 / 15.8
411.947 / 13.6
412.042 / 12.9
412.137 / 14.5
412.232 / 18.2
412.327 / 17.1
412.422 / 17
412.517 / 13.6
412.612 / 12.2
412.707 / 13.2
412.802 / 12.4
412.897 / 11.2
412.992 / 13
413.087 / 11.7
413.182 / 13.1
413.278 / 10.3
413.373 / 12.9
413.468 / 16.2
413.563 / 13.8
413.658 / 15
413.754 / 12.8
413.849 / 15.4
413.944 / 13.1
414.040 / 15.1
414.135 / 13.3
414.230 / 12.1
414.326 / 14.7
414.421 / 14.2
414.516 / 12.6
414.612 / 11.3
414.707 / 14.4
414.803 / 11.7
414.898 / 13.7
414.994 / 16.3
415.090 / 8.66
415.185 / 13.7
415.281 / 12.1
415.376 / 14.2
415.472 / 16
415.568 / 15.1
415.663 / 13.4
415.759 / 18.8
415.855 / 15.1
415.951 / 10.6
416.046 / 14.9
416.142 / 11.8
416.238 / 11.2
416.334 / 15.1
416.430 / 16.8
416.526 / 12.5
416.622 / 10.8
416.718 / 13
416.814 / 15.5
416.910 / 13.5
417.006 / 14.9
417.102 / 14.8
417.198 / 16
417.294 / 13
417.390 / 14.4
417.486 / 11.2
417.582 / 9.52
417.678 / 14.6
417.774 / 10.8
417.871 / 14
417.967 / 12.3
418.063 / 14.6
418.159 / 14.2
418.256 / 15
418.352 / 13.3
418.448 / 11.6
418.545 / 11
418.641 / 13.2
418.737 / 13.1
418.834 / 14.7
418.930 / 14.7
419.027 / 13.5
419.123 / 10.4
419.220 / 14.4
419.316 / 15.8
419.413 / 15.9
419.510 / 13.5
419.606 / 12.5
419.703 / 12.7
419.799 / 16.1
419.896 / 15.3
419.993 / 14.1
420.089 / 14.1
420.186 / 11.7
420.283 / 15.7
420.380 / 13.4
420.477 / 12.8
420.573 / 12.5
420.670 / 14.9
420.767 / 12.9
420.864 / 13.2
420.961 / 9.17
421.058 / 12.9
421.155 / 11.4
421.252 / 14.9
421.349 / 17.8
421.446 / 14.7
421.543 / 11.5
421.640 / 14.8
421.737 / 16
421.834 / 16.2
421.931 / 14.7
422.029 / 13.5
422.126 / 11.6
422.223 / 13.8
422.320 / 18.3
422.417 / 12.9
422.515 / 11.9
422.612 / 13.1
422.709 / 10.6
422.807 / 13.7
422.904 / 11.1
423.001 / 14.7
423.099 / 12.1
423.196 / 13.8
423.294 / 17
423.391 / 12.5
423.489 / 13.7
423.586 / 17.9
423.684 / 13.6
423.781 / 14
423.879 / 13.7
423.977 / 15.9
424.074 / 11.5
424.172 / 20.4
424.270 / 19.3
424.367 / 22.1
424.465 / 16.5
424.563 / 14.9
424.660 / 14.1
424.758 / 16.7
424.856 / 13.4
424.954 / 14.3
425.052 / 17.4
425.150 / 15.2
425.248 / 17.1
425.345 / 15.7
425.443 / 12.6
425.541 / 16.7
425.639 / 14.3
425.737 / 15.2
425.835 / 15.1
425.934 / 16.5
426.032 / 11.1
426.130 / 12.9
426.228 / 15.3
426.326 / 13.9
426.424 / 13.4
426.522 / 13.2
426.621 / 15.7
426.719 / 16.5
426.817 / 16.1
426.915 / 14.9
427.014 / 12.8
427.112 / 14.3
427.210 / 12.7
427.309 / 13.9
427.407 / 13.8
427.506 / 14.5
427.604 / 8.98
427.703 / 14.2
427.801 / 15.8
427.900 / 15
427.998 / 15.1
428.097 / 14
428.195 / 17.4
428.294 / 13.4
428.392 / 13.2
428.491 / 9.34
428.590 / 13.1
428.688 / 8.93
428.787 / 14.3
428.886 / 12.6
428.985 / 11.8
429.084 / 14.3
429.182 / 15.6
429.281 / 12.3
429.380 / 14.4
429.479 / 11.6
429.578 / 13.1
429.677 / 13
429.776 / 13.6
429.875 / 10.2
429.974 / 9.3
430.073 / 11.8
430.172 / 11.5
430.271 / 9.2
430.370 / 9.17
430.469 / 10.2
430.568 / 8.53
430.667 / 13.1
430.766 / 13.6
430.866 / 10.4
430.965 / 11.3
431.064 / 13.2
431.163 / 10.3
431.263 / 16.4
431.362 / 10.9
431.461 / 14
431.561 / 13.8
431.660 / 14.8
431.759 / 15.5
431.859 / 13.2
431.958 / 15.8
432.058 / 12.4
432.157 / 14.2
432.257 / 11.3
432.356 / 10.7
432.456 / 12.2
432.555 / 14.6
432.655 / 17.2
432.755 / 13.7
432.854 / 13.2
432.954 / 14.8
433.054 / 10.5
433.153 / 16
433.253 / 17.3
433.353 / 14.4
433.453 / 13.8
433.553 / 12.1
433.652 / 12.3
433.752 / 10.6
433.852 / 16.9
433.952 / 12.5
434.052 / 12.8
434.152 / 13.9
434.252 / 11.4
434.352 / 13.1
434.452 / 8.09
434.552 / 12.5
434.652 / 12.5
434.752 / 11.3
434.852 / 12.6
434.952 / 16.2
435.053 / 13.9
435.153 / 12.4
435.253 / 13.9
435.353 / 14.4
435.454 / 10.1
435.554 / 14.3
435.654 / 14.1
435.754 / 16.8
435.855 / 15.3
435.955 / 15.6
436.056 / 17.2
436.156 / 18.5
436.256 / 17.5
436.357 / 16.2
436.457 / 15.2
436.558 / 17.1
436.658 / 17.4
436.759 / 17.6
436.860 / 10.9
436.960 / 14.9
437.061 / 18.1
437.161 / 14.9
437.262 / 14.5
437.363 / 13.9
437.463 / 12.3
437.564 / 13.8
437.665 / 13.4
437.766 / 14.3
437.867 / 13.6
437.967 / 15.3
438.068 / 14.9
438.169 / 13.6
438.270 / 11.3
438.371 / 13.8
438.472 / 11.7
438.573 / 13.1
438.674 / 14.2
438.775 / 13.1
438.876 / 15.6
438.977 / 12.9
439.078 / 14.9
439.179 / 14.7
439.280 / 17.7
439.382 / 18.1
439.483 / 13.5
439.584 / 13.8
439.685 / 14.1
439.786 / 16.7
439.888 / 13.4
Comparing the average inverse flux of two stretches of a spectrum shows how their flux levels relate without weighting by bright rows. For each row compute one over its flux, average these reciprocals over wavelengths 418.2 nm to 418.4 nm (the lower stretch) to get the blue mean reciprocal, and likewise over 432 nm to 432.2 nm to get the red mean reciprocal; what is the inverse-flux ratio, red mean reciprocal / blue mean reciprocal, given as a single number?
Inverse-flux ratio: 1.06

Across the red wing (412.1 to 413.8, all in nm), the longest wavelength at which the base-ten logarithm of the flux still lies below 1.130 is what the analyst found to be 413.754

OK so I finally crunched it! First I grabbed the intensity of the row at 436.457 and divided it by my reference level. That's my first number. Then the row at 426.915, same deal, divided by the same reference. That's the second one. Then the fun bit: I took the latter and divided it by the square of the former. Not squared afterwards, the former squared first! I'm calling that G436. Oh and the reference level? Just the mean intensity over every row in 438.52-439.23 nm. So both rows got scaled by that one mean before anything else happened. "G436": 0.91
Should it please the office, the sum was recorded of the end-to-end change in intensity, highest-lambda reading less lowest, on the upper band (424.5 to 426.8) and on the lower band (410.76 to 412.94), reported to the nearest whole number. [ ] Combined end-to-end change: -2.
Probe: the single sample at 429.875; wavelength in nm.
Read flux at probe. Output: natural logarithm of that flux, 2.3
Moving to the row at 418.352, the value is 2.6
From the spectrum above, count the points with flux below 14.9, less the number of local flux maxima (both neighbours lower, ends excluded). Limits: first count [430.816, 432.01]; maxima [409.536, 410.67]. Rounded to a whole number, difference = 5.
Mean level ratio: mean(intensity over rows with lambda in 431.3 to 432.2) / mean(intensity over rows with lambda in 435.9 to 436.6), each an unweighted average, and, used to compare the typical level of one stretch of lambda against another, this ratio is 0.83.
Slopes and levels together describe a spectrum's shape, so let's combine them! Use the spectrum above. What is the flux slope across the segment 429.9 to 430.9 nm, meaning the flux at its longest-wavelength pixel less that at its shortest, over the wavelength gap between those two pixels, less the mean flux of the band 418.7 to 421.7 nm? -12.5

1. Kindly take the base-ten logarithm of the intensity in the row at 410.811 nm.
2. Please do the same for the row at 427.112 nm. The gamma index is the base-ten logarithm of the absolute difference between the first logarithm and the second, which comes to -1.63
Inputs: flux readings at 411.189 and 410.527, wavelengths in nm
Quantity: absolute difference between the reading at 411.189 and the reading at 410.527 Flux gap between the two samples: 4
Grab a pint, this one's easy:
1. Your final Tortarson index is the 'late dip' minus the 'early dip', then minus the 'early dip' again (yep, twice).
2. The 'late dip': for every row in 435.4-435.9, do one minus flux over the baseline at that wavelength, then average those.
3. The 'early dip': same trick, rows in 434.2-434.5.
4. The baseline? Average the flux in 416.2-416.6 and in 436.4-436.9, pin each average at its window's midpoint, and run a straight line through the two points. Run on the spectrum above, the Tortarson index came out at -0.50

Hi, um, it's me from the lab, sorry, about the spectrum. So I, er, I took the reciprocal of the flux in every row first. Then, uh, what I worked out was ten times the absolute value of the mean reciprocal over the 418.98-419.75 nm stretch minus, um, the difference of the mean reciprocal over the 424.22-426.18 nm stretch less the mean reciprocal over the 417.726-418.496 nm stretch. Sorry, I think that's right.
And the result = 0.86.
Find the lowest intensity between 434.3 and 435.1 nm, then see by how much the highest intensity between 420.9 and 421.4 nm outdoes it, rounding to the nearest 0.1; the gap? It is 9.7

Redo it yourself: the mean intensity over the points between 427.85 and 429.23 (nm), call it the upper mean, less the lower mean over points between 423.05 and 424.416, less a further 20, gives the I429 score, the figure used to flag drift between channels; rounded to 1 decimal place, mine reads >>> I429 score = -22.1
